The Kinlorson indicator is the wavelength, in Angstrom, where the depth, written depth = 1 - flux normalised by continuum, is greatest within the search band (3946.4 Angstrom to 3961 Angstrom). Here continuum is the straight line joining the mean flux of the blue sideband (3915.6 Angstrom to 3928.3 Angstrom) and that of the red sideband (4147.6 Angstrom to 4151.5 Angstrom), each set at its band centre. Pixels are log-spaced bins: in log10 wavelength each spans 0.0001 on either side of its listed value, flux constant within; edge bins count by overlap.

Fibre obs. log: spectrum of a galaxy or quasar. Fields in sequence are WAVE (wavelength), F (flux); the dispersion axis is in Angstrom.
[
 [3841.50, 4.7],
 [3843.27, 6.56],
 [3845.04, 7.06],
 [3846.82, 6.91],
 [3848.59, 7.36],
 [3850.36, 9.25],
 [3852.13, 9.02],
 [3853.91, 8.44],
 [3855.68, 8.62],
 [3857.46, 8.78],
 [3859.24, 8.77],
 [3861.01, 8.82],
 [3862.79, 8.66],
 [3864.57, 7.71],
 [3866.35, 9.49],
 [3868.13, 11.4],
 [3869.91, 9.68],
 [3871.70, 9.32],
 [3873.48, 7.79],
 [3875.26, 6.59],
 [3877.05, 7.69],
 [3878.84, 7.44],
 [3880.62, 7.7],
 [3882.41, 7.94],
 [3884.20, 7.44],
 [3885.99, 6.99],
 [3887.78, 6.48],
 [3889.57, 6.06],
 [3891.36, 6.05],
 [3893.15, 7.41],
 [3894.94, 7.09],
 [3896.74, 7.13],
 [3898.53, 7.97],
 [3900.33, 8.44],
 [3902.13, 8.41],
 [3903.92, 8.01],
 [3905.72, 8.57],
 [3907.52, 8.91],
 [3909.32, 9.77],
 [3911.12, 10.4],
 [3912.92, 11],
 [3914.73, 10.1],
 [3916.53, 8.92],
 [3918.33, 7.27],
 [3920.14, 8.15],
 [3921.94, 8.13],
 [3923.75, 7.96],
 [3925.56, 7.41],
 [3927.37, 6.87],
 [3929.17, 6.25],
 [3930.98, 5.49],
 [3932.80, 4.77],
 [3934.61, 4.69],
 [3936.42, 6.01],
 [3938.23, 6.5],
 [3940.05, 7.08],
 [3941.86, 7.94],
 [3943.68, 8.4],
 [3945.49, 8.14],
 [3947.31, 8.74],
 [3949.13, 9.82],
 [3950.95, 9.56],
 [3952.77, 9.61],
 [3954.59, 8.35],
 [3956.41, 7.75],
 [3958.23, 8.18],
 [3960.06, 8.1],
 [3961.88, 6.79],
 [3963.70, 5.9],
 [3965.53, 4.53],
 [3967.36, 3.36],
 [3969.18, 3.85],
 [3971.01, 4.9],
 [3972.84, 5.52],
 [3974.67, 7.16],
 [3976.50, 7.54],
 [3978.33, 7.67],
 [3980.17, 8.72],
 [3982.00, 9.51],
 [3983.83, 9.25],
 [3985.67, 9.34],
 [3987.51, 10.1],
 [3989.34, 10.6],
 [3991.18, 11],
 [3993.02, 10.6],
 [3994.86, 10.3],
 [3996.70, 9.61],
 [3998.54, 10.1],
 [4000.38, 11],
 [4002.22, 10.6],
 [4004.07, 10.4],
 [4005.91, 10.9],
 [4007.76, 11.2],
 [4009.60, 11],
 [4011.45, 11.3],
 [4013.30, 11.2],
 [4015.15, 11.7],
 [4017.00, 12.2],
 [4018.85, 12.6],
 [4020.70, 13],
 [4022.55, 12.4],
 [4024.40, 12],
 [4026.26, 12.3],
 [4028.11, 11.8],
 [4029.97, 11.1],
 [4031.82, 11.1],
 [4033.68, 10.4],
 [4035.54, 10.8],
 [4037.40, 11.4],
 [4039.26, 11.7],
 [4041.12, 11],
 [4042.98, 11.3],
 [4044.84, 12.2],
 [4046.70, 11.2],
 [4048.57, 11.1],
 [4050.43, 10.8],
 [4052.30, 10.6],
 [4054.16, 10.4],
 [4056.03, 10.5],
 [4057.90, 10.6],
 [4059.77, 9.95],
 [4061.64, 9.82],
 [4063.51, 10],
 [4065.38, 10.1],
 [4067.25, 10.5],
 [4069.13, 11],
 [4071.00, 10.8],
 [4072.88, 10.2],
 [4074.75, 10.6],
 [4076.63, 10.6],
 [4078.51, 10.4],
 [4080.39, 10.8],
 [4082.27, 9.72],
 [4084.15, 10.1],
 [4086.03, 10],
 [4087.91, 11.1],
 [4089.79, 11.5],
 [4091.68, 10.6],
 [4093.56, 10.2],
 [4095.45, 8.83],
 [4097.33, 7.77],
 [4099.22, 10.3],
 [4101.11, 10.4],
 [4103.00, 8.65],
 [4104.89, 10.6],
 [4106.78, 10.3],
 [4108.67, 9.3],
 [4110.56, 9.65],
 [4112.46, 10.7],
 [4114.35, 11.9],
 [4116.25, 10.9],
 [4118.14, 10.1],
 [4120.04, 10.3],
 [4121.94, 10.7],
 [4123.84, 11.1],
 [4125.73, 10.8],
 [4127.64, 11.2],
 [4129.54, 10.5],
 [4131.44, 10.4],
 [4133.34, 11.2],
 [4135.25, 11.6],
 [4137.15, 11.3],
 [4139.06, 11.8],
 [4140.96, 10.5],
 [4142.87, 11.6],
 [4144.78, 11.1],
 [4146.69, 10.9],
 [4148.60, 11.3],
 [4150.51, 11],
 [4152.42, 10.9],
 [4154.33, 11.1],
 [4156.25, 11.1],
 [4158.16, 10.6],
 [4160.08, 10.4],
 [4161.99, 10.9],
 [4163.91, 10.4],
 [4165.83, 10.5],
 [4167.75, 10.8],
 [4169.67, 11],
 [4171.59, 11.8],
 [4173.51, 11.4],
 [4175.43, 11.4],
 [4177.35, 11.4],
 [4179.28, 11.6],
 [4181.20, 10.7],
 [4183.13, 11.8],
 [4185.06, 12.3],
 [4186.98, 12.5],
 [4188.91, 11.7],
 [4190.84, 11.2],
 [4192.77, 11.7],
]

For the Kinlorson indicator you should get 3956.41 Angstrom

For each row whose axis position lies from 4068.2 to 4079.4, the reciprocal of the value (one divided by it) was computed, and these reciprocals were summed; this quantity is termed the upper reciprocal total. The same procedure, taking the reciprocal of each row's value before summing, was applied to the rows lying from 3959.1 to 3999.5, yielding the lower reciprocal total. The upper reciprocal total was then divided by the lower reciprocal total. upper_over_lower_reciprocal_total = 0.18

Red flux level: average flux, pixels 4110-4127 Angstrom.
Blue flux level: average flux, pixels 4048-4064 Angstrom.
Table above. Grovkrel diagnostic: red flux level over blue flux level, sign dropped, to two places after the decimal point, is 1.03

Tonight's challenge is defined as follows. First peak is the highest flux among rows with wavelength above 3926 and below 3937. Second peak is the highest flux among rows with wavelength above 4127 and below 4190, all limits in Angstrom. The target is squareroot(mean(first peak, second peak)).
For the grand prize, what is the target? 3.11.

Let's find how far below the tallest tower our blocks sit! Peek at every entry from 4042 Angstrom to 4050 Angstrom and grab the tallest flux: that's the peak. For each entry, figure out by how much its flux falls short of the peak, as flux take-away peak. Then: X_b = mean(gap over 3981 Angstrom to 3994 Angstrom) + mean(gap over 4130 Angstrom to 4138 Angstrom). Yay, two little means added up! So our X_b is -3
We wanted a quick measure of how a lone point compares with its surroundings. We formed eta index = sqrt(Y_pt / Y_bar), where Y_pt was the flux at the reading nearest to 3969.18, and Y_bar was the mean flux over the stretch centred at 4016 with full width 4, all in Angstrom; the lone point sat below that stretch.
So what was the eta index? 0.57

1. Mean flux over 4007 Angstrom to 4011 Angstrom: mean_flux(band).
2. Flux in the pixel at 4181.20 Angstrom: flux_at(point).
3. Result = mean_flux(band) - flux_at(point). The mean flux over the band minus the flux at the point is 0.4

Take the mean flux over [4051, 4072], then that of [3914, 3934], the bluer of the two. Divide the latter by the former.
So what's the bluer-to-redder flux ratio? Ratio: 0.71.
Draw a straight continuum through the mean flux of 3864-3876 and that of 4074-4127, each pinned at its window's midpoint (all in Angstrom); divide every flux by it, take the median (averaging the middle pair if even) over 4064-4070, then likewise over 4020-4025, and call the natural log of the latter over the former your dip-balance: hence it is 0.19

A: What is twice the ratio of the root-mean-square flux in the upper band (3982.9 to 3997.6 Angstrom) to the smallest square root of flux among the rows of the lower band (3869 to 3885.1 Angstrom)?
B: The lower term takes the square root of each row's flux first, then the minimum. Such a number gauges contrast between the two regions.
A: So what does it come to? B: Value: 7.9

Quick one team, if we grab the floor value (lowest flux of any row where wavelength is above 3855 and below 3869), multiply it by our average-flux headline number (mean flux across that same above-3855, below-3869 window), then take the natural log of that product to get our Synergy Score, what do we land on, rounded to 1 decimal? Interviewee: 4.2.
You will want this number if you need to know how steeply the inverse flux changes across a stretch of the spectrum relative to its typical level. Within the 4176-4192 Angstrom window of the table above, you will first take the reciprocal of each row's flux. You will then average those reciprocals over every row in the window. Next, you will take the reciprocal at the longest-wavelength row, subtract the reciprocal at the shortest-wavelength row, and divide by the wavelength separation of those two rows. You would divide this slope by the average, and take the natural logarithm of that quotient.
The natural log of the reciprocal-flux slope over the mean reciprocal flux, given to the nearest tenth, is -6.6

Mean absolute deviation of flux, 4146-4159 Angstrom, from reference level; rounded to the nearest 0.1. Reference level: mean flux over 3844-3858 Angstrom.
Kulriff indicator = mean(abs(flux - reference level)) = 2.8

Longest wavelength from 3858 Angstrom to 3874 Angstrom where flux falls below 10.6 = 3873.48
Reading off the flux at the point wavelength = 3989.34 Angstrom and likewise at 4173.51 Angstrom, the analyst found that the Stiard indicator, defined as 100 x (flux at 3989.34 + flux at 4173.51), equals 2200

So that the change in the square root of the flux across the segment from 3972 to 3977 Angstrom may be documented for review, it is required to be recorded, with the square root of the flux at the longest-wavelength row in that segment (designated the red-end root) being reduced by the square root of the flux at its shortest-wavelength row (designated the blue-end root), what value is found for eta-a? 0.40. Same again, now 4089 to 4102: -0.17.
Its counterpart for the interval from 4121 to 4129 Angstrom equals 0.08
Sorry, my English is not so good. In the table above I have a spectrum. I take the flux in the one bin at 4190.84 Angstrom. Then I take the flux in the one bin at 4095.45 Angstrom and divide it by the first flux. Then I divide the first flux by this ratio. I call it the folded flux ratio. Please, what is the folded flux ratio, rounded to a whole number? 14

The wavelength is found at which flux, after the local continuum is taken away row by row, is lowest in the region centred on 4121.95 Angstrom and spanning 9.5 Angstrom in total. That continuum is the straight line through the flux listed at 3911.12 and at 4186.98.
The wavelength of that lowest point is 4118.14 Angstrom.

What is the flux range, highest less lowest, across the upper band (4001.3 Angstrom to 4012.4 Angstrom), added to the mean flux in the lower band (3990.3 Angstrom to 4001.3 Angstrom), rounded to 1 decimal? 11.3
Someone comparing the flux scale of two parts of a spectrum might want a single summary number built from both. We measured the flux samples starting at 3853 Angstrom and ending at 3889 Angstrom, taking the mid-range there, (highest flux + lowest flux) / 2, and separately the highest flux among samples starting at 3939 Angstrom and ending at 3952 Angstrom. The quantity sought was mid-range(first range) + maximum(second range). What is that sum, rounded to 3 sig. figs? 18.8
